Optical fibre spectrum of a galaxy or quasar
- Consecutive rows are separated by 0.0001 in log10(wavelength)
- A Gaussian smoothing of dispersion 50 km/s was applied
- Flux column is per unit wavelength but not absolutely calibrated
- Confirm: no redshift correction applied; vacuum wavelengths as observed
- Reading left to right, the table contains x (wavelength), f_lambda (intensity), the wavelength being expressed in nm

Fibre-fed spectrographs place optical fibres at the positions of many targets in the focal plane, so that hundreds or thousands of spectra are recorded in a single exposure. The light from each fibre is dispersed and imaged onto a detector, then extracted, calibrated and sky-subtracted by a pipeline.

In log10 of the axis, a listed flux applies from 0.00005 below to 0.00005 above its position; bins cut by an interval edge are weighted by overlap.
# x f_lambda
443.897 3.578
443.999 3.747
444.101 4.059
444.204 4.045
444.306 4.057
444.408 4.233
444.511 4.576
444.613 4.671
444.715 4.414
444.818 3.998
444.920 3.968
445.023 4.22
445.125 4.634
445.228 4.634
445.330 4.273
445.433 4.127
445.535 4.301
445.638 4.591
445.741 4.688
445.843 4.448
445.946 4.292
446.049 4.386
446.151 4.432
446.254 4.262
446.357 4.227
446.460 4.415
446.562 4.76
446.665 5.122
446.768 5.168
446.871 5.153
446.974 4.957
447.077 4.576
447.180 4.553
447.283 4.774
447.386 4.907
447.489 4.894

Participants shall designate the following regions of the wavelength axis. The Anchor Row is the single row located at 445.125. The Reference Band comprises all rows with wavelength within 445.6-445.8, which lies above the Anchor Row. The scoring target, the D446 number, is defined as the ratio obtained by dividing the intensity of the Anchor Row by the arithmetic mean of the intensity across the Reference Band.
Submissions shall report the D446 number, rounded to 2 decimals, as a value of 1.00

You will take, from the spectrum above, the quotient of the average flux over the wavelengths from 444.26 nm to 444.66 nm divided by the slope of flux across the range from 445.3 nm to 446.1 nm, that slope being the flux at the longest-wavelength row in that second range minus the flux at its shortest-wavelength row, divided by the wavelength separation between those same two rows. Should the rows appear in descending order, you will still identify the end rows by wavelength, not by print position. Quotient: 28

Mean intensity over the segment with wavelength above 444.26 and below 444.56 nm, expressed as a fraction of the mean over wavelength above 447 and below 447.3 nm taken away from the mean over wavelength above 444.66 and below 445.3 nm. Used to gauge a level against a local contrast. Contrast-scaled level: -13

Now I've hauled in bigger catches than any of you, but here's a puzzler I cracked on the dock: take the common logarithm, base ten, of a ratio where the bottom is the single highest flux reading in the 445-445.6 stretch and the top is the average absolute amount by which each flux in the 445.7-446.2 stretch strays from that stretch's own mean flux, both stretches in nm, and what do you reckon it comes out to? -1.69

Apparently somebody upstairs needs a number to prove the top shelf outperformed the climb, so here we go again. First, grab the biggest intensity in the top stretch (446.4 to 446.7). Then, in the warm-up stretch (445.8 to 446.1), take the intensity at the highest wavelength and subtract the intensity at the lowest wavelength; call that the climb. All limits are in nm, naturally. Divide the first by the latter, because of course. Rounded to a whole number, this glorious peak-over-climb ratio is -83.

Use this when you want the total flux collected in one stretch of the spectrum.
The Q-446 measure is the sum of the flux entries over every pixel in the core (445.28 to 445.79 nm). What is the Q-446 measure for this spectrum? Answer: 22.0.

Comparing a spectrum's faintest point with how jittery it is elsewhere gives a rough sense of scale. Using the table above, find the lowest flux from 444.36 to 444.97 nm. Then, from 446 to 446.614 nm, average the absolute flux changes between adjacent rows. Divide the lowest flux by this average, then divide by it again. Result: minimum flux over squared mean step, 161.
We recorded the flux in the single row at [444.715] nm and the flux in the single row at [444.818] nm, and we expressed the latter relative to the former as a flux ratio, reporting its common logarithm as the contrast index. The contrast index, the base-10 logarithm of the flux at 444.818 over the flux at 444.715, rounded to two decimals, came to -0.04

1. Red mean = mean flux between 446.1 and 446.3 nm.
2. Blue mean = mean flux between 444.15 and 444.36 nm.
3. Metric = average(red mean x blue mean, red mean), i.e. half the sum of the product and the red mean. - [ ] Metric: 11.0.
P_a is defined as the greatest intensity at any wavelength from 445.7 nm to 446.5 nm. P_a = 4.688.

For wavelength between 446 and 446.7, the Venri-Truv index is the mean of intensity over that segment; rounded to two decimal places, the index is 4.51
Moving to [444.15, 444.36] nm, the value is 4.05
